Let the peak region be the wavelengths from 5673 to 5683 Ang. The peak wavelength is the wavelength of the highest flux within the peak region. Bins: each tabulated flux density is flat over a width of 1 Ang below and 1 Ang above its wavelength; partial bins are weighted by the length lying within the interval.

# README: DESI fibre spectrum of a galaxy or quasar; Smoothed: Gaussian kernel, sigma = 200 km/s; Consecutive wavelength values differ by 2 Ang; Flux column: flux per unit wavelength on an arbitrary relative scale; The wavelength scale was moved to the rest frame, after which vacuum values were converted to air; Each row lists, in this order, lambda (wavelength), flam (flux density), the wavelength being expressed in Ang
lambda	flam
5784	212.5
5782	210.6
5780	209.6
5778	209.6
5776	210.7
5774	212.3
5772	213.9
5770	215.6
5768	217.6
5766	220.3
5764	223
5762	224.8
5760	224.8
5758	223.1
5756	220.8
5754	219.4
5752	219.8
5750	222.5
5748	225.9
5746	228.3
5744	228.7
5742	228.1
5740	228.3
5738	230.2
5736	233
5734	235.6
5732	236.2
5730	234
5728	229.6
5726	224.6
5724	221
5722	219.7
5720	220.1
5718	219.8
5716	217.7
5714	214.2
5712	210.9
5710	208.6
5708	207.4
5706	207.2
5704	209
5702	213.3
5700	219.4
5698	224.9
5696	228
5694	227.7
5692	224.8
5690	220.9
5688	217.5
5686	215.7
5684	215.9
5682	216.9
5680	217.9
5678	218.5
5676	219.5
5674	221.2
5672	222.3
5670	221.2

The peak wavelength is 5674 Ang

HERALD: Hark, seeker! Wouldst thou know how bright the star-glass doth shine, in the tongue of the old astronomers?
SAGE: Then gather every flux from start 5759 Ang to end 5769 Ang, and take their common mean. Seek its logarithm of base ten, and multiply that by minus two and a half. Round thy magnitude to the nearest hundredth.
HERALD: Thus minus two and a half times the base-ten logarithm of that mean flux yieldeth -5.87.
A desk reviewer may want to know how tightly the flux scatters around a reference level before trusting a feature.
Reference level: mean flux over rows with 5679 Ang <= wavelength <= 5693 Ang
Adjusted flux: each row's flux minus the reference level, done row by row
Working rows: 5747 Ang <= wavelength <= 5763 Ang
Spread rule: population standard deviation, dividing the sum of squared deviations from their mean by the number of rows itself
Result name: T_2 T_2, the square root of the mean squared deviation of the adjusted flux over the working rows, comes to 2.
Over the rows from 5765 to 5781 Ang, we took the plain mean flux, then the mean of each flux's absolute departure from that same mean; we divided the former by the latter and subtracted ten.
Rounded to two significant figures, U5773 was 58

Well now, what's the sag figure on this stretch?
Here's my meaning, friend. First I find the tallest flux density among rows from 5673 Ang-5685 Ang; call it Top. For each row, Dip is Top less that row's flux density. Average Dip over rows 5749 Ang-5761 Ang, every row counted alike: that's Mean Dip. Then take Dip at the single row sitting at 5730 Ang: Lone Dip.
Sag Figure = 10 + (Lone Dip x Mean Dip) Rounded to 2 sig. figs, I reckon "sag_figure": 17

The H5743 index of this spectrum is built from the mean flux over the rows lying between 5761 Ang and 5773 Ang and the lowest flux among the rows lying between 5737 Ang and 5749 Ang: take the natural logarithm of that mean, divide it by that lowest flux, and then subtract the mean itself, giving -219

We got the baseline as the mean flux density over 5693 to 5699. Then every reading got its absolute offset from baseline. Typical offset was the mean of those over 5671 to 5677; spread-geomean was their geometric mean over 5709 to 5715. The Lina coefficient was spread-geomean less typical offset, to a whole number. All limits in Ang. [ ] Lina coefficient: 10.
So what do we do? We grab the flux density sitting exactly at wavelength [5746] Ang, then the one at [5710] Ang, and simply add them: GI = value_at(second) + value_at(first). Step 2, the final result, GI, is 437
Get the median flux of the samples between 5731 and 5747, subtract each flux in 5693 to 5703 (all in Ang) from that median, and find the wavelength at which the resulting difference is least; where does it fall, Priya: 5696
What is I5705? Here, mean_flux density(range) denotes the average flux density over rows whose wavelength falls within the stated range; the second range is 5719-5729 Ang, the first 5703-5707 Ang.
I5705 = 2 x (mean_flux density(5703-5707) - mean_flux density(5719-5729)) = -30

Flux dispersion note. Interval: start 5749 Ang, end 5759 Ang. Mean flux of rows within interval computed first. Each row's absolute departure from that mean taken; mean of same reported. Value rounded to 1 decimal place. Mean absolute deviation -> 1.3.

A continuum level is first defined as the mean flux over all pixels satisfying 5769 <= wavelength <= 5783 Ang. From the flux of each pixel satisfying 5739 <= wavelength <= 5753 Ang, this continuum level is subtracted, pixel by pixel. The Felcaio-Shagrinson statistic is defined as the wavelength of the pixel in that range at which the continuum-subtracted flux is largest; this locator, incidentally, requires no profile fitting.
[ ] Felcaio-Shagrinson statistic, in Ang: 5744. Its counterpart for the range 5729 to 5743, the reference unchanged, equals 5732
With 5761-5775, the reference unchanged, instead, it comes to 5762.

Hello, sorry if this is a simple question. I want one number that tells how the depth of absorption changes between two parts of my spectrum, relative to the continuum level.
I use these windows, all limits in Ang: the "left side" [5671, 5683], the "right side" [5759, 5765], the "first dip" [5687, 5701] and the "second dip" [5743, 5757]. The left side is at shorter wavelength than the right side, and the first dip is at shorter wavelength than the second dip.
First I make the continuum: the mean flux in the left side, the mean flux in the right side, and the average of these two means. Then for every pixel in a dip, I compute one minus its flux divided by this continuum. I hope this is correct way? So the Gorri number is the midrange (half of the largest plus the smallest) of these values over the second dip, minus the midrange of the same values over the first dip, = -0.006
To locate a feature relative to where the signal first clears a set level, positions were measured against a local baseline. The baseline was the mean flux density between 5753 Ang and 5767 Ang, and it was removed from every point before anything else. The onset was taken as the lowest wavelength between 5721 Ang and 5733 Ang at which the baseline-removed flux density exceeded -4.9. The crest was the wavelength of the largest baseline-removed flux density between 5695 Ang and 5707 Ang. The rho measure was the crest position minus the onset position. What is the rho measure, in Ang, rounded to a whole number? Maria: -26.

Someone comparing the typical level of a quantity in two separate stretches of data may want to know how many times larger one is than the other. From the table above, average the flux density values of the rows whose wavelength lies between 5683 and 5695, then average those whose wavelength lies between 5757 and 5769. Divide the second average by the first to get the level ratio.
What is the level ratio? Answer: 1.01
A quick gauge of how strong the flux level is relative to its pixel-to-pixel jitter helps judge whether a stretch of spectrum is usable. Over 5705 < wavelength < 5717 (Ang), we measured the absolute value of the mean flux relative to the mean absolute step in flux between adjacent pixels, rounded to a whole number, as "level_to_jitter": 100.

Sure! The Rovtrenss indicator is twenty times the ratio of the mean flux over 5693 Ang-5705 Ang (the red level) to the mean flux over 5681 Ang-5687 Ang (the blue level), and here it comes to 20.4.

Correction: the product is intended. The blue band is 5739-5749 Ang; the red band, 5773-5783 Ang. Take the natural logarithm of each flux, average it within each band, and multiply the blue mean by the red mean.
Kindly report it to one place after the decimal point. 29.0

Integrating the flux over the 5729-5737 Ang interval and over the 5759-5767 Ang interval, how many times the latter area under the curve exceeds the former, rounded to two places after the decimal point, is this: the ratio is 0.95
